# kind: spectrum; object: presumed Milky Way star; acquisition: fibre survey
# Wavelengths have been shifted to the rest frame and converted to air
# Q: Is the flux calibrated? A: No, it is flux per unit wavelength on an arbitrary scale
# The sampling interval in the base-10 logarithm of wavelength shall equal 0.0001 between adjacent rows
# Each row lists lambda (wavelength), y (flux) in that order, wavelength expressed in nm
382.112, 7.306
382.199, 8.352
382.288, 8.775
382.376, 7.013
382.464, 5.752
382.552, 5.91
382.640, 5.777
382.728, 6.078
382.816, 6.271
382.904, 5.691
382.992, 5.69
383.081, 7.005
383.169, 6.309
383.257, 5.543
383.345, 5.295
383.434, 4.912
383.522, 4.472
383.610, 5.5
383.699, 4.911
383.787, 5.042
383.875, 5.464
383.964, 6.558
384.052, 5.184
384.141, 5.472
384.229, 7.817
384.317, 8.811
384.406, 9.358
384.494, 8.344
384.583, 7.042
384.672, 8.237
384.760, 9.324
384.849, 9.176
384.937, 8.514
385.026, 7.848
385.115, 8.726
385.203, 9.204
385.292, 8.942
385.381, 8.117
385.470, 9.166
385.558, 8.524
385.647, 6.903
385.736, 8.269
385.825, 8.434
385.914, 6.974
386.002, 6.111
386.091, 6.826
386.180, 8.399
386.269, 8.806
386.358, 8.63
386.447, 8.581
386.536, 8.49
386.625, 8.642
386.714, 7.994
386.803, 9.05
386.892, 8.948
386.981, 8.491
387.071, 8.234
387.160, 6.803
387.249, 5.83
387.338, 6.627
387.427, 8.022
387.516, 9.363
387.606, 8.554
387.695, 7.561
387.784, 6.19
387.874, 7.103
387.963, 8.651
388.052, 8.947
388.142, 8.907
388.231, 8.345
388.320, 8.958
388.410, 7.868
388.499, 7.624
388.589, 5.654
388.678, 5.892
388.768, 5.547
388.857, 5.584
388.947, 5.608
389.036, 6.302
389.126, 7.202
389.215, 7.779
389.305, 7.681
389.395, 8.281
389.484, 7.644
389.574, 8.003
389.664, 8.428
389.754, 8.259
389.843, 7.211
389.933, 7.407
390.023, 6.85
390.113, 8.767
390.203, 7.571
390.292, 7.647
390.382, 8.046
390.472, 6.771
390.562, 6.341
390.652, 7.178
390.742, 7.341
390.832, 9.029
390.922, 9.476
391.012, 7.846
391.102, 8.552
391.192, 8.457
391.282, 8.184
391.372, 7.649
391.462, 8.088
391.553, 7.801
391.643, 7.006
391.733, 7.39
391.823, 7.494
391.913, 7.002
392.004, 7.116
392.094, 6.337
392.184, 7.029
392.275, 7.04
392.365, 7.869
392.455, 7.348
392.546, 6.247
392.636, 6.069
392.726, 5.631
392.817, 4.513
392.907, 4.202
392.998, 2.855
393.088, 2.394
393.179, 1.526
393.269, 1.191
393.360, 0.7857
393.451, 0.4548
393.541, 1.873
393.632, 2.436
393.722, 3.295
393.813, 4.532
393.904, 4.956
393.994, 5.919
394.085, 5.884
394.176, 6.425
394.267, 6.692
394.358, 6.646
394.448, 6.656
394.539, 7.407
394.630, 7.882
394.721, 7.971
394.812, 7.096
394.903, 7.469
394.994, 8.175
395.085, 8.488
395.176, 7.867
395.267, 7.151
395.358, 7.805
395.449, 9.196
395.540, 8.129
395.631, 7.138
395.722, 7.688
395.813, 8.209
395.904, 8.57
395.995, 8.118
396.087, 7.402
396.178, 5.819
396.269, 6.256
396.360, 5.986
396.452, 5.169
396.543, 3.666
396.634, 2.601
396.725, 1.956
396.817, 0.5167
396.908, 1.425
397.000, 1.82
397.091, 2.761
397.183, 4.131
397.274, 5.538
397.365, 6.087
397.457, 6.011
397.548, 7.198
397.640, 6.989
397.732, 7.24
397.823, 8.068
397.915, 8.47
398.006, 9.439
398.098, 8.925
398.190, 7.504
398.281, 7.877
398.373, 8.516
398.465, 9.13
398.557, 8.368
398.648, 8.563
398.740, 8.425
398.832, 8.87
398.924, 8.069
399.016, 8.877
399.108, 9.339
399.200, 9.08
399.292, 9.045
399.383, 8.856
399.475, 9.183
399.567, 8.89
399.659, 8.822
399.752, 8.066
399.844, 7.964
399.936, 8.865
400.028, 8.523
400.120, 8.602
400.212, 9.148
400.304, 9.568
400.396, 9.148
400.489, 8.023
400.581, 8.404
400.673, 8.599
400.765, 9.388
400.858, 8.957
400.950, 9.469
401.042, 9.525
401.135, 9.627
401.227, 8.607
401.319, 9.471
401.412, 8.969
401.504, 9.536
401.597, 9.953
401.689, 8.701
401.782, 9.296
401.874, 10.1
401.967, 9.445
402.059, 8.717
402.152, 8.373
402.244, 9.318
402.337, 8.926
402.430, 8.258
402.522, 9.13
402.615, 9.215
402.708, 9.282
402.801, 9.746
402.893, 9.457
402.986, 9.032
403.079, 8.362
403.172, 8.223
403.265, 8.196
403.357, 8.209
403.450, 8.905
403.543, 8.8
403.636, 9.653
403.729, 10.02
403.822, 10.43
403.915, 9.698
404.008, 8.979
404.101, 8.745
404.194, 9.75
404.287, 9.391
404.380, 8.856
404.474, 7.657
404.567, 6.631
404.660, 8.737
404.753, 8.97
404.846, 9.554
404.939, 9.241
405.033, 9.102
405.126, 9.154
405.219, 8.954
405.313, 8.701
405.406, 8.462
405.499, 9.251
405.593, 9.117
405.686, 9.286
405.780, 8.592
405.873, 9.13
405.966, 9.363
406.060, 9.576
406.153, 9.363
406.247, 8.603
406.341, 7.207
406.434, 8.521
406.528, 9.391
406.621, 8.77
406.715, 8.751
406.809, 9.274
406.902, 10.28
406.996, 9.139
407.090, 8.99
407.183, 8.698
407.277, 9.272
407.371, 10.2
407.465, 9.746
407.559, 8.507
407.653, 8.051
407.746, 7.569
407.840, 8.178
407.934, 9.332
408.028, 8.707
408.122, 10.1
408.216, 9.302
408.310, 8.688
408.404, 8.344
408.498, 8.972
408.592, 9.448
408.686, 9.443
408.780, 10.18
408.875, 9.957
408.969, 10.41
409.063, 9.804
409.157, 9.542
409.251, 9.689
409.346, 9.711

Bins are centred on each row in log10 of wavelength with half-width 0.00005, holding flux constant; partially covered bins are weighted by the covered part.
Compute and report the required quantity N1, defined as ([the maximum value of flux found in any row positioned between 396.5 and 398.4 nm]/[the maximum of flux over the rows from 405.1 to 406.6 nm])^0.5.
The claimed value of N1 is 0.99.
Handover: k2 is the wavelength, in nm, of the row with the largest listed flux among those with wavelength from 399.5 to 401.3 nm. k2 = 401.135 nm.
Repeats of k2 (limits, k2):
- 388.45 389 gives 388.499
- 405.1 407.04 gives 406.902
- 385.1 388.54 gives 387.516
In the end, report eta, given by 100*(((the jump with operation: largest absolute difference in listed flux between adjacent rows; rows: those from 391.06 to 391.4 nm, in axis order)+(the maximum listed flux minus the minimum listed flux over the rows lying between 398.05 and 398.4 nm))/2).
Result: 98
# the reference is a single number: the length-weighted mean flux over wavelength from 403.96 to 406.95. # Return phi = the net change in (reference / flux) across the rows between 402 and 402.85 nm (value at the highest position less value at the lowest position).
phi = -0.11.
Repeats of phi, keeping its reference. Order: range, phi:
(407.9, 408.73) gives -0.01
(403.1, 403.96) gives -0.16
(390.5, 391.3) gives -0.32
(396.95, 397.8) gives -3.67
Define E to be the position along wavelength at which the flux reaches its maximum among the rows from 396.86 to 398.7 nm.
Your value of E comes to 398.006 nm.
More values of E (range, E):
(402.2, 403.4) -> 402.801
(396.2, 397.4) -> 396.269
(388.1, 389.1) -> 388.320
